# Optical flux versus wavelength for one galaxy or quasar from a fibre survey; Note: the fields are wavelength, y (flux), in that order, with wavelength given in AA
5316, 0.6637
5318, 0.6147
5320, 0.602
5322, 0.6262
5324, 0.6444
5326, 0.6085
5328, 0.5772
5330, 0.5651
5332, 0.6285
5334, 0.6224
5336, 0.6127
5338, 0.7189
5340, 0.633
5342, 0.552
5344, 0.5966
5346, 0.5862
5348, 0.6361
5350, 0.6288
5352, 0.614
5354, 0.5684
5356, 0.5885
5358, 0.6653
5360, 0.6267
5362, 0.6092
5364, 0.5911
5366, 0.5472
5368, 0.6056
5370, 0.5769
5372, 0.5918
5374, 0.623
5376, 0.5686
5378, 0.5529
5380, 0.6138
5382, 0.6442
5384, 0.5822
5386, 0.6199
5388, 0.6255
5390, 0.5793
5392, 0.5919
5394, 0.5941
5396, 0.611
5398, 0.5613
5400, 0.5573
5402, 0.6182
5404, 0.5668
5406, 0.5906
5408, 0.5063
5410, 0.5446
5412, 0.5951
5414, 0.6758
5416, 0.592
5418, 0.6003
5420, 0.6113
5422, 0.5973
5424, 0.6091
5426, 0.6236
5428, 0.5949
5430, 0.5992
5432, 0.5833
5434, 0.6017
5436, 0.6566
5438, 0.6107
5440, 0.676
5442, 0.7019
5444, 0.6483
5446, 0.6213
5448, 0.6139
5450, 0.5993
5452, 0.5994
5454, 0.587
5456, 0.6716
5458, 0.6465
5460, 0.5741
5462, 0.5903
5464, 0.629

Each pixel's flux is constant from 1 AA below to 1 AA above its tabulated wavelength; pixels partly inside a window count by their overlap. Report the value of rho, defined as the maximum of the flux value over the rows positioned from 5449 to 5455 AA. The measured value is 0.5994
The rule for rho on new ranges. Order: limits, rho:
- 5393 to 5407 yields 0.6182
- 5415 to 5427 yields 0.6236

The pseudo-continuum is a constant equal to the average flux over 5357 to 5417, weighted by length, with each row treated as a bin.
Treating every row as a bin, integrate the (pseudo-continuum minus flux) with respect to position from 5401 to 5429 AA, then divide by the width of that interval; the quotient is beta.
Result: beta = 0.000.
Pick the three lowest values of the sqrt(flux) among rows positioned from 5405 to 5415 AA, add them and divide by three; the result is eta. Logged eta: 0.739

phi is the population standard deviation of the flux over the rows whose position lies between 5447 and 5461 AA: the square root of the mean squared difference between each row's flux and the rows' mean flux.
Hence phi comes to 0.0319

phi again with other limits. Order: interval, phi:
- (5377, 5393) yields 0.0279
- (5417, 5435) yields 0.0107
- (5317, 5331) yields 0.0253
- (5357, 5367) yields 0.0390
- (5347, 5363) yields 0.0278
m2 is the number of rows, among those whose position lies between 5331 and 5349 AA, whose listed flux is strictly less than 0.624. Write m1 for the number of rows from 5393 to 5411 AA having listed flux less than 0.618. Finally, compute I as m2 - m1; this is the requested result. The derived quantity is -3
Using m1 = 8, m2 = 5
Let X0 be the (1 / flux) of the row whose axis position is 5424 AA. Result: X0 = 1.64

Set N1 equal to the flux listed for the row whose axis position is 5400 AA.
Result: 0.5573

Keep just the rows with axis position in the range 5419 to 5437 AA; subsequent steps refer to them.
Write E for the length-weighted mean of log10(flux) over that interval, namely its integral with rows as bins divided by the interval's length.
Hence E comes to -0.216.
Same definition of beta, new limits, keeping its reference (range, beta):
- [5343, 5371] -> -0.009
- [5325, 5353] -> -0.019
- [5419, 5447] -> -0.030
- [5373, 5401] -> 0.000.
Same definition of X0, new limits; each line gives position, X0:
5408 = 1.98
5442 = 1.42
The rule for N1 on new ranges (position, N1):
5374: 0.623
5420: 0.6113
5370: 0.5769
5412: 0.5951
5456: 0.6716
